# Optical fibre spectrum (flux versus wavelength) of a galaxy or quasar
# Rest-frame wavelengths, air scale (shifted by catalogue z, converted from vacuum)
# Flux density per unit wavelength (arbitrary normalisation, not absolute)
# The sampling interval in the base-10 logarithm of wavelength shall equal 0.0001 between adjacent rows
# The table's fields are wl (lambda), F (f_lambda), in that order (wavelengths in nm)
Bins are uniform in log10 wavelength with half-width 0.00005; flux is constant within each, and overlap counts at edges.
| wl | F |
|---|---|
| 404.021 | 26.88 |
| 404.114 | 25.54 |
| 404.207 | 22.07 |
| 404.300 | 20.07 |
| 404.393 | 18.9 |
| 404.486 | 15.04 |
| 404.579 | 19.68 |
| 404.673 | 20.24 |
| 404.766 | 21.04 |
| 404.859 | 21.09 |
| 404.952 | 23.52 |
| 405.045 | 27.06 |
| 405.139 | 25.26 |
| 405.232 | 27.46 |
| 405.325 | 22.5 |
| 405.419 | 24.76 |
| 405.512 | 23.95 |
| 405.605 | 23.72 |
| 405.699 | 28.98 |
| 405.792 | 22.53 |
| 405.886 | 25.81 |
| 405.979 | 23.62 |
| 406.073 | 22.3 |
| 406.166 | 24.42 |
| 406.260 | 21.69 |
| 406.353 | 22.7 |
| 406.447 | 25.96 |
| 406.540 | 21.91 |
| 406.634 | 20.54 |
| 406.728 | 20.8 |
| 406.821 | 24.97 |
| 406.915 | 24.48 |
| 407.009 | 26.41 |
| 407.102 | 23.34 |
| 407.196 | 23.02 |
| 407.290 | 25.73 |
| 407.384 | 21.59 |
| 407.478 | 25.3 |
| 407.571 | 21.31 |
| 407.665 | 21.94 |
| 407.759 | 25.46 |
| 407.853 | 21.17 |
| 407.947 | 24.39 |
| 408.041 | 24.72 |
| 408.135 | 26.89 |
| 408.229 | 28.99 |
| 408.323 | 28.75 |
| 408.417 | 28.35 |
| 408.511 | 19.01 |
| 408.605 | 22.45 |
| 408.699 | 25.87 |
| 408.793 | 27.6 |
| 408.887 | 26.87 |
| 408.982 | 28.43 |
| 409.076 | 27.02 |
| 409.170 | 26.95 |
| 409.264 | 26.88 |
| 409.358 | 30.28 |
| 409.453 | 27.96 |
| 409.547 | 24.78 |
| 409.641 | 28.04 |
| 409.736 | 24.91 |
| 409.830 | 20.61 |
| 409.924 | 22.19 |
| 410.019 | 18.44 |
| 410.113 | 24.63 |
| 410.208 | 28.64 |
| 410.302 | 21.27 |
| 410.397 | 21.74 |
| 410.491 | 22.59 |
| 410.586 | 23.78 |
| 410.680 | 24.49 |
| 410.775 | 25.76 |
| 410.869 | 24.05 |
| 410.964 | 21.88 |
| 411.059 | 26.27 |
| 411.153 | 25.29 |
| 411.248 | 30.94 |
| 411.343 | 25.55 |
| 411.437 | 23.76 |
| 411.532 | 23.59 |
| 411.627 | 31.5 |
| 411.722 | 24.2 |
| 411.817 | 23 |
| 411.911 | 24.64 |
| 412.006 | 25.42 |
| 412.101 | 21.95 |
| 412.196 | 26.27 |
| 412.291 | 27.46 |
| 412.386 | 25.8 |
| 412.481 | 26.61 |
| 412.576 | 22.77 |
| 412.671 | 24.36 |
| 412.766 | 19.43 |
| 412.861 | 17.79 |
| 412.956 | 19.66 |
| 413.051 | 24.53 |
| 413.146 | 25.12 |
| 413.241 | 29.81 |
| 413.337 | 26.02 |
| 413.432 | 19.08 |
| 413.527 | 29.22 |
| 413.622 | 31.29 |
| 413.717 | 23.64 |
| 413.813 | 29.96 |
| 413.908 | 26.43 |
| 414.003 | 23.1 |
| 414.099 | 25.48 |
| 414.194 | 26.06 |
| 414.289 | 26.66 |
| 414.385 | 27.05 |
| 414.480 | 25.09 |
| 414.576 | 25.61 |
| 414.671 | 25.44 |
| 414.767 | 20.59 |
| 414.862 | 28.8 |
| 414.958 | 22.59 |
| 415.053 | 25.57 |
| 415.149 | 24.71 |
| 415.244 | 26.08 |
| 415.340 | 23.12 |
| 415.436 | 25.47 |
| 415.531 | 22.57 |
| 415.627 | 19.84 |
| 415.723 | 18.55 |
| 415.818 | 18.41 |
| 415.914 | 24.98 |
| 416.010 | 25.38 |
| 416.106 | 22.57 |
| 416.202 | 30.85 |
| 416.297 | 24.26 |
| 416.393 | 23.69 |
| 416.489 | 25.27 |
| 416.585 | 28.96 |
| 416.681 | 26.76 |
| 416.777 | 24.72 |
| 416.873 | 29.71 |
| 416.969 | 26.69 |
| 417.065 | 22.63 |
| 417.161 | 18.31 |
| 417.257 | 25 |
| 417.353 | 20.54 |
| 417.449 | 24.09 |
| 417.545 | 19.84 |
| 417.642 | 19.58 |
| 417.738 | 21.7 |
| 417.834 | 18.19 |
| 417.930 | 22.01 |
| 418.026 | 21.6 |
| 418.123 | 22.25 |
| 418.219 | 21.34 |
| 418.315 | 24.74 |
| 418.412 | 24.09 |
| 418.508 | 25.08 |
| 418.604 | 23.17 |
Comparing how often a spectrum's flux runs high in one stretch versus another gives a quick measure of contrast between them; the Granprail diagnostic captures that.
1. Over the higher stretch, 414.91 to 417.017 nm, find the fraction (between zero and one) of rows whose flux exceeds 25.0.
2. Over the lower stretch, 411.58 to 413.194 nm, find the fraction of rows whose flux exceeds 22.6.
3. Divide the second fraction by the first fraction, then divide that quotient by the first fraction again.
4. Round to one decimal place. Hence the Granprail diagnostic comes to 3.7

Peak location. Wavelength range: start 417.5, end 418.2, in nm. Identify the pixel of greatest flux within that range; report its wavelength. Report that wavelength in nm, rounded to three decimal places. 418.123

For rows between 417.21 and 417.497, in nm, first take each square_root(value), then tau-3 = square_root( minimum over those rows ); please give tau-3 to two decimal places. 2.13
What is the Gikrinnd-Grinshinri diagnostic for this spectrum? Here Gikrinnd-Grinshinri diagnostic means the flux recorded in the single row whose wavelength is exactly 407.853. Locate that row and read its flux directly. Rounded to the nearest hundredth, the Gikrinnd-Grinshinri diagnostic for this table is 21.17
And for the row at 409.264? 26.88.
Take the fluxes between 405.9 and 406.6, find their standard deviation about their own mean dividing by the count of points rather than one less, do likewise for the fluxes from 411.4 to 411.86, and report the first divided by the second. 0.45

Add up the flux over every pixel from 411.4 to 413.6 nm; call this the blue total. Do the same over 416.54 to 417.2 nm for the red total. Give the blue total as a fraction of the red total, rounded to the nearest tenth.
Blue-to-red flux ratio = 3.2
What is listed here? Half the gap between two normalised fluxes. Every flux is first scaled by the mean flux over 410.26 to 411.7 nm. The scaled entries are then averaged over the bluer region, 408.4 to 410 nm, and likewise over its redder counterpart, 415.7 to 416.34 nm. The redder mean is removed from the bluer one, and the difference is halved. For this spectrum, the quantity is 0.04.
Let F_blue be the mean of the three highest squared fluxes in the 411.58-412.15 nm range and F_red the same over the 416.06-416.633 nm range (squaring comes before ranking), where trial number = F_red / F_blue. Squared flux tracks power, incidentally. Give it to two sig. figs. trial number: 1.1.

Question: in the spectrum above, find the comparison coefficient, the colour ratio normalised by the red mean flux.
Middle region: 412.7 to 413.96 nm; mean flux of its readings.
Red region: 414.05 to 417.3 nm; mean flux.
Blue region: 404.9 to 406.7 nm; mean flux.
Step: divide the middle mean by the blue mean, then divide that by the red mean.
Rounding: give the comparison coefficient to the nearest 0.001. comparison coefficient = 0.042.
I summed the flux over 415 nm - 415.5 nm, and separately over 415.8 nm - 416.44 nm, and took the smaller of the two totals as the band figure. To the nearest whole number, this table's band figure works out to 125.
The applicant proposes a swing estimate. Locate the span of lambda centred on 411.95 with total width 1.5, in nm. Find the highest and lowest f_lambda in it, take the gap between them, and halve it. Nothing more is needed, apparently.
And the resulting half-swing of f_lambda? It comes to 4.8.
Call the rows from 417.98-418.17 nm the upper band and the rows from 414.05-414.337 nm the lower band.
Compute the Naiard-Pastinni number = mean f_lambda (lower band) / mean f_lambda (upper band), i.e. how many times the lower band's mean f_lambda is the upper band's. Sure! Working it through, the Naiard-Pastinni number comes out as 1.19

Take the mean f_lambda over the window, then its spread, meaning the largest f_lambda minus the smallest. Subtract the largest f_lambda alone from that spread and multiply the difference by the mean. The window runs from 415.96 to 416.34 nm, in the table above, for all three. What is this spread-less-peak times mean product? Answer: -582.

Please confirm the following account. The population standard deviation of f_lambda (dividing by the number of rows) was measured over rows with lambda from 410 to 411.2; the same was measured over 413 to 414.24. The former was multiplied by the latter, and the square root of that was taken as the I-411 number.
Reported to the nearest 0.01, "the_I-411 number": 2.83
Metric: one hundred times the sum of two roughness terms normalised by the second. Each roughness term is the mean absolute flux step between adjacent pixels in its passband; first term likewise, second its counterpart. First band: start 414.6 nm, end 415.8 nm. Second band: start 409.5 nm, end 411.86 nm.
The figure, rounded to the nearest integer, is 204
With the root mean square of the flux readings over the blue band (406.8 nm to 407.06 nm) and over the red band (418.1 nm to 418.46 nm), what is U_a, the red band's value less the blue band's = -2.2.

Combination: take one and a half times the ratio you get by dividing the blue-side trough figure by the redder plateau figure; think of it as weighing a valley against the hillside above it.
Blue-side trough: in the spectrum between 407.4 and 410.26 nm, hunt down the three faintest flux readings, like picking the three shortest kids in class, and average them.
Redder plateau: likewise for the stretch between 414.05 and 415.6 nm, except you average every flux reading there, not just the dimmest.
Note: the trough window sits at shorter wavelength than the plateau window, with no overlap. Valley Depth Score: 1.16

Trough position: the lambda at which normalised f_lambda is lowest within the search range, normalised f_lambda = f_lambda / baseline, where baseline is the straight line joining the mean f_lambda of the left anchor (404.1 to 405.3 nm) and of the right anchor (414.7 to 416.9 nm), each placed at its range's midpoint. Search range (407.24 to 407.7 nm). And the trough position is 407.571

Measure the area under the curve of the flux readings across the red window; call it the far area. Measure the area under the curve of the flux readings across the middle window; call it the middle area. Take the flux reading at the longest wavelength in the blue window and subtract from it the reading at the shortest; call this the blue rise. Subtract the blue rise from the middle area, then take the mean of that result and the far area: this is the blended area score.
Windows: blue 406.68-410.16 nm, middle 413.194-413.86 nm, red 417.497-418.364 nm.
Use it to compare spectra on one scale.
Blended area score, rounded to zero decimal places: 16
